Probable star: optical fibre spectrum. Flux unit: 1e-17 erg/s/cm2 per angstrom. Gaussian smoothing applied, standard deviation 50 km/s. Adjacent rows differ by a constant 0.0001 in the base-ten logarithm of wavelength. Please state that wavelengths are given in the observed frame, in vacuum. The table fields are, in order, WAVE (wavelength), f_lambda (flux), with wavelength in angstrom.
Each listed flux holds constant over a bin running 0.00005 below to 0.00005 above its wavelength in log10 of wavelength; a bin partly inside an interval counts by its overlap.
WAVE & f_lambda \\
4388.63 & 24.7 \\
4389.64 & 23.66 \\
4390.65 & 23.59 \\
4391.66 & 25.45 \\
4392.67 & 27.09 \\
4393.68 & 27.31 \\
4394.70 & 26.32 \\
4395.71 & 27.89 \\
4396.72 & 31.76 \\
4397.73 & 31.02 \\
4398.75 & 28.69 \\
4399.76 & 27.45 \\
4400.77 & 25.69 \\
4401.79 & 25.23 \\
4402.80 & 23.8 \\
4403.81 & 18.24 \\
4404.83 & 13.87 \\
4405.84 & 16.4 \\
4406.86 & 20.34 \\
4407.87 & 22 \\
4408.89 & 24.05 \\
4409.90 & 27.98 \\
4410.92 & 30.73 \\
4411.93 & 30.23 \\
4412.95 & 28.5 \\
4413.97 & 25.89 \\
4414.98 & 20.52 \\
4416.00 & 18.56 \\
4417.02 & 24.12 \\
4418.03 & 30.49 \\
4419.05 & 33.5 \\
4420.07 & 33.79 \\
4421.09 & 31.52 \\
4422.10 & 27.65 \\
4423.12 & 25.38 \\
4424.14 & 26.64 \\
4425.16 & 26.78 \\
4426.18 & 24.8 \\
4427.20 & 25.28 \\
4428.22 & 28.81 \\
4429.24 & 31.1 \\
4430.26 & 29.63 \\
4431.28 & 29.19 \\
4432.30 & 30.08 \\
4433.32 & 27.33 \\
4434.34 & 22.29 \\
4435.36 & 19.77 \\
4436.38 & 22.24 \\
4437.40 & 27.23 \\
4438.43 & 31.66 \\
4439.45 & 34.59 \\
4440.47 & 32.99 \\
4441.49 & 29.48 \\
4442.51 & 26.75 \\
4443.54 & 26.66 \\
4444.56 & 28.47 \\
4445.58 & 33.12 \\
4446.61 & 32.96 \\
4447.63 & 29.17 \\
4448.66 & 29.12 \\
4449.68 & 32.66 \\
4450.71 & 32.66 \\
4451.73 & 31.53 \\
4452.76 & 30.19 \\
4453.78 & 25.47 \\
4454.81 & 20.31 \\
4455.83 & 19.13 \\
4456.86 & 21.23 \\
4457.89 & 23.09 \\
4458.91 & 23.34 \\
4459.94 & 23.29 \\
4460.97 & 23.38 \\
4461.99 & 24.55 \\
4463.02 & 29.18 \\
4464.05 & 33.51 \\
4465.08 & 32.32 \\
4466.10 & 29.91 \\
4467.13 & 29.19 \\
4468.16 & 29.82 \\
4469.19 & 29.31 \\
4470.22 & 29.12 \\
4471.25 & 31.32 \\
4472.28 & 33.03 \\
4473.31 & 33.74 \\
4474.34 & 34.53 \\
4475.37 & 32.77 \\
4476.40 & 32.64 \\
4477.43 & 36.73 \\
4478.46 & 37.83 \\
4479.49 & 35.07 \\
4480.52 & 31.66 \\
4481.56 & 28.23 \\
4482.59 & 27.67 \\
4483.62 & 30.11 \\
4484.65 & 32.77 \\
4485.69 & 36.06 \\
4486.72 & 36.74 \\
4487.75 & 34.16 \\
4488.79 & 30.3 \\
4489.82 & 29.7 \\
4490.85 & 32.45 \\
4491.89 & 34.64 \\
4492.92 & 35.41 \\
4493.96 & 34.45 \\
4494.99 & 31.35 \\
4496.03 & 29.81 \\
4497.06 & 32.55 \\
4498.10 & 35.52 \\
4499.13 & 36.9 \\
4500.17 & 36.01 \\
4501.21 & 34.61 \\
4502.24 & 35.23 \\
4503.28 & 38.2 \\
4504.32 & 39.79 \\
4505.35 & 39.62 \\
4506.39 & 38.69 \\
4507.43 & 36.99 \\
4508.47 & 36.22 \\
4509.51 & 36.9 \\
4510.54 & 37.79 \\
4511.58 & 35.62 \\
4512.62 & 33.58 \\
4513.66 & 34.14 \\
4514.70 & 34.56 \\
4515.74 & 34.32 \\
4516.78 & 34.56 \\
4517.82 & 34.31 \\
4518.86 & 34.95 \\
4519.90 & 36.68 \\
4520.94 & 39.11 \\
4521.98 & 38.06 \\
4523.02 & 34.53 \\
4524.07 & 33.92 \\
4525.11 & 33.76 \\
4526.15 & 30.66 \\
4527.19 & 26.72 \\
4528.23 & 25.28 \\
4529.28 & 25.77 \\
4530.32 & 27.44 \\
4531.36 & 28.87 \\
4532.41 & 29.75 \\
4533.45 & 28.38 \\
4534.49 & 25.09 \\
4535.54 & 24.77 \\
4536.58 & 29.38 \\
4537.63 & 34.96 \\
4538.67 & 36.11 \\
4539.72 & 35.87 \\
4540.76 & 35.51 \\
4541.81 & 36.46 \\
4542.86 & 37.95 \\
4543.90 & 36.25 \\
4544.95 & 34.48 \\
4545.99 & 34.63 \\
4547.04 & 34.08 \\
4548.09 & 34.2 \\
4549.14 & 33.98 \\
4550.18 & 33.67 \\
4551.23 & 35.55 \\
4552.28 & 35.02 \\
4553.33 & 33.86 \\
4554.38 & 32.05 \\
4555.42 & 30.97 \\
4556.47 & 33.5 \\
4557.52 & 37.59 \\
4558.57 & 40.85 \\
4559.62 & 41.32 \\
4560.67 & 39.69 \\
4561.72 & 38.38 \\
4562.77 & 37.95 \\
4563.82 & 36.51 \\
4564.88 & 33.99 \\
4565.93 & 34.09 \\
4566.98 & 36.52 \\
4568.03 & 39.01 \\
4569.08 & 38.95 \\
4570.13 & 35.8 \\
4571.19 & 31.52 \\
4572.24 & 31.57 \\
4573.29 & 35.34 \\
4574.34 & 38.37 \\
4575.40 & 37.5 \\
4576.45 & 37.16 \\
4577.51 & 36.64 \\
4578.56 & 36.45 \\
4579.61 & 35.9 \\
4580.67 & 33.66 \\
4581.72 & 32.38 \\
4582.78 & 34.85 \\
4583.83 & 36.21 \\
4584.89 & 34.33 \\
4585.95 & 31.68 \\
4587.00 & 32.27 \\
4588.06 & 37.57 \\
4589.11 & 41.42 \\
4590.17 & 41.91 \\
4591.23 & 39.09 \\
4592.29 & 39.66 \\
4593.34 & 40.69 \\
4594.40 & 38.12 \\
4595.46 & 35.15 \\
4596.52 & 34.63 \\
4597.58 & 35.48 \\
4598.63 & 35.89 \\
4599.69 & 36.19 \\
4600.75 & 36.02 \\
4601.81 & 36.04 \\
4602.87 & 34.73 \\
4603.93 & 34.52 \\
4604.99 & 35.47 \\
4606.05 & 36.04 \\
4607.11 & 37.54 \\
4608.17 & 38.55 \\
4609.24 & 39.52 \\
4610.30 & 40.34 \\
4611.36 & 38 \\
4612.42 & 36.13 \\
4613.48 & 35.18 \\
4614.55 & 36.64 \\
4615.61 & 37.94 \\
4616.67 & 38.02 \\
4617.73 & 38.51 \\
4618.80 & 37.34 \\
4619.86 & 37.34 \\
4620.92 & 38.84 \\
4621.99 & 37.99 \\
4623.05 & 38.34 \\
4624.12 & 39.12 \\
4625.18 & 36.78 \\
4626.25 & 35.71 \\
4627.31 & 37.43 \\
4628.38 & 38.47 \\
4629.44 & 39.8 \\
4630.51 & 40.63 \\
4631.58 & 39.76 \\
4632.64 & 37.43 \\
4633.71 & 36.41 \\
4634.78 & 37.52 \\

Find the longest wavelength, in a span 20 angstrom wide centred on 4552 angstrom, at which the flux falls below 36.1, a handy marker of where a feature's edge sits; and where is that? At 4556.47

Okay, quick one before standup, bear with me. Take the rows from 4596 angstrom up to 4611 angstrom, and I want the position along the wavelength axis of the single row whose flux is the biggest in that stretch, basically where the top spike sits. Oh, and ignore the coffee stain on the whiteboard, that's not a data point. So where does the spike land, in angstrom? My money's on 4610.30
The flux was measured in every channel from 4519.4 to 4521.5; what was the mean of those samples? 38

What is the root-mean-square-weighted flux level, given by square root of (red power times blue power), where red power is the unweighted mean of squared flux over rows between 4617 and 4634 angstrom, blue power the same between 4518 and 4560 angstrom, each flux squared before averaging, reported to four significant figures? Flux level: 1280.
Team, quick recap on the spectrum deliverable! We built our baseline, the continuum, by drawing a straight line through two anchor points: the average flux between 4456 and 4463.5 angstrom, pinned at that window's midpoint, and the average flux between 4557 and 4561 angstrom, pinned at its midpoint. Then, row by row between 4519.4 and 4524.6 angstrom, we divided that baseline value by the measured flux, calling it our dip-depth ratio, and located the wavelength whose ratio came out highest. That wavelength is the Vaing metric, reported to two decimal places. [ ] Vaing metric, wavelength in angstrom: 4524.07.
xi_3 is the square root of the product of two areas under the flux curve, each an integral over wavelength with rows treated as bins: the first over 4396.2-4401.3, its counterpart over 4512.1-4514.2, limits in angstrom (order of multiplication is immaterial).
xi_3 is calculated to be 102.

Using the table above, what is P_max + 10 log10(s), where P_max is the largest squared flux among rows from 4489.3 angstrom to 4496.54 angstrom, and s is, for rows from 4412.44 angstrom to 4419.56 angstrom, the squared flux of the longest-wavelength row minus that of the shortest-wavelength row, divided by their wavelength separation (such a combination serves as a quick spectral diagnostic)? 1271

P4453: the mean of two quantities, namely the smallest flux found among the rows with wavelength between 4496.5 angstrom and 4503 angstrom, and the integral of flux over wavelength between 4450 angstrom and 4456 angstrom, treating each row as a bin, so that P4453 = 98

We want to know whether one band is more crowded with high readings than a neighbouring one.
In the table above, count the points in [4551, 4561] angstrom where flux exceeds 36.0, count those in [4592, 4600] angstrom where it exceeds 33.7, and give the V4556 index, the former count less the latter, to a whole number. -4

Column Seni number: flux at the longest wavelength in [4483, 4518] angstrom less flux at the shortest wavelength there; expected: 4.2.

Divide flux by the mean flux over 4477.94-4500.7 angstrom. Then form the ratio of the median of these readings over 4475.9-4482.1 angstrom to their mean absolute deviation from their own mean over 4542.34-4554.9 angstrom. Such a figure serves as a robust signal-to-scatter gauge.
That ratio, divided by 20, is 1.6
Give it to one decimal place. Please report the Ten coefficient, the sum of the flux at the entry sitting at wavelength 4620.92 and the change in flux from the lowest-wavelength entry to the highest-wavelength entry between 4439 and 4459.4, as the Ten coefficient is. 27.6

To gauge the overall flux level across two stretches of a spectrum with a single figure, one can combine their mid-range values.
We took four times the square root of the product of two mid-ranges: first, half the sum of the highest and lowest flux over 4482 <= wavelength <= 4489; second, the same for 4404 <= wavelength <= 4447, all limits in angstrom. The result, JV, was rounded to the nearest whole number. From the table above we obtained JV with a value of 112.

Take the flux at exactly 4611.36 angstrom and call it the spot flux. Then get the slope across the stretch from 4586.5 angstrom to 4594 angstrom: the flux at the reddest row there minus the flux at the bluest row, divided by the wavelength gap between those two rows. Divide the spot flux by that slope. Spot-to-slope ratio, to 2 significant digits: 29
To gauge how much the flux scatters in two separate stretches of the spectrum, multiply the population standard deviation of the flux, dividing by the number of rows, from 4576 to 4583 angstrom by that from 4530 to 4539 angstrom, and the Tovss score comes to 5.9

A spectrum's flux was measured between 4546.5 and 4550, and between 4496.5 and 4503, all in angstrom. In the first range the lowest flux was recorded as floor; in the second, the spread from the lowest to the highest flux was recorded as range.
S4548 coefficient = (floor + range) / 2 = 19.2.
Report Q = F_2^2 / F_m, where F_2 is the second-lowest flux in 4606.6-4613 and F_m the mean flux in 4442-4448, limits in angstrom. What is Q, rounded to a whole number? 48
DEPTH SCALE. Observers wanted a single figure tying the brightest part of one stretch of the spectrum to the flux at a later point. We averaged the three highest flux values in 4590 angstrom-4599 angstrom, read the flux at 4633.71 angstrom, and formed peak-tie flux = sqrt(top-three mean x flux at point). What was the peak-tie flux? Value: 39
